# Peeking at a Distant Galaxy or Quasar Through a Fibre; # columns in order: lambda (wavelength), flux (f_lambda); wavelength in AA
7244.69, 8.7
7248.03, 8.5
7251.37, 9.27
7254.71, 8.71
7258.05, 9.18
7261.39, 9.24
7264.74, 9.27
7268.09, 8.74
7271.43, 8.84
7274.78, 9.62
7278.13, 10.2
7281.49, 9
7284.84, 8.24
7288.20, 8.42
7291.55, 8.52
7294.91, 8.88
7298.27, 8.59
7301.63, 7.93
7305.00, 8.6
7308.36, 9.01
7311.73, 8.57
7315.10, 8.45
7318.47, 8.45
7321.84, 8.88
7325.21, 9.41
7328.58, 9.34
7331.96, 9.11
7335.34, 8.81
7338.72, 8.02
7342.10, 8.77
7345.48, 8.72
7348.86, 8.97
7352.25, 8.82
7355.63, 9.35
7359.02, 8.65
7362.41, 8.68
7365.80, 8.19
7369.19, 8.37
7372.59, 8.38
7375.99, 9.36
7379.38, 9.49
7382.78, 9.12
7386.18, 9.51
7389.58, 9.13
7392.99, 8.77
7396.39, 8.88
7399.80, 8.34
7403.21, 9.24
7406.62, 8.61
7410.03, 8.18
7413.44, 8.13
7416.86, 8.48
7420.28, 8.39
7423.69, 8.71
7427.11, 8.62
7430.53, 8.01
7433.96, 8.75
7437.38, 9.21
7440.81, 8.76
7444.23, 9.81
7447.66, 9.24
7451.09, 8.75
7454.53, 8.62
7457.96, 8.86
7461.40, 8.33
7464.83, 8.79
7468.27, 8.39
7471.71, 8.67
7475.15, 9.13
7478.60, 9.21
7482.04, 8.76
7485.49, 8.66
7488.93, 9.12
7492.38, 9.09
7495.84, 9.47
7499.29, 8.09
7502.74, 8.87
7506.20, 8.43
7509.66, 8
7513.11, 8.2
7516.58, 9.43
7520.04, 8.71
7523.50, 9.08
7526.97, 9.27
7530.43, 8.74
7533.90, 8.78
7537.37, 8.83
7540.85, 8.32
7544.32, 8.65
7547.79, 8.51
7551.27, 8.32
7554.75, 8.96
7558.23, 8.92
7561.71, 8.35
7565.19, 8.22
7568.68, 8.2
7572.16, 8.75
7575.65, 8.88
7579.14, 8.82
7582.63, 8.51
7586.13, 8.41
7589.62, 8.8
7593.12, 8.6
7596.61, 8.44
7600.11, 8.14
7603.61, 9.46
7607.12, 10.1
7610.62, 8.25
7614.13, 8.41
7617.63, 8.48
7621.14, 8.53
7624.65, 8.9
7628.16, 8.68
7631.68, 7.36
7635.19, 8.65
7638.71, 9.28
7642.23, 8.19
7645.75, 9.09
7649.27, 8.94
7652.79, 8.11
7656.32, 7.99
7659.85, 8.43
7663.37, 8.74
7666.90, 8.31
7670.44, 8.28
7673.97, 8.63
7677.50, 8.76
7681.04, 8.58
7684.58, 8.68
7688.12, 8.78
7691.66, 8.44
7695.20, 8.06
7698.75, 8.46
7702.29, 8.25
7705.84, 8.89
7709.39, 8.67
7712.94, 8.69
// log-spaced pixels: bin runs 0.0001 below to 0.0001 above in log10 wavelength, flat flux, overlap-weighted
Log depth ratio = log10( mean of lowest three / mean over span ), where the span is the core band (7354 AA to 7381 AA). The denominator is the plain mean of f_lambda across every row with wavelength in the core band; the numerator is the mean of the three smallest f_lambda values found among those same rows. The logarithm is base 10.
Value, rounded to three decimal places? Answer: -0.025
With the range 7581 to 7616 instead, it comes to -0.023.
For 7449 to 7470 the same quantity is -0.009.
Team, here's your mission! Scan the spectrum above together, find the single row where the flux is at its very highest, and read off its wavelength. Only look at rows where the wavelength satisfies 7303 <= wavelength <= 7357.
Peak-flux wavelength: 7325.21 AA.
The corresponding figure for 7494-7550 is 7495.84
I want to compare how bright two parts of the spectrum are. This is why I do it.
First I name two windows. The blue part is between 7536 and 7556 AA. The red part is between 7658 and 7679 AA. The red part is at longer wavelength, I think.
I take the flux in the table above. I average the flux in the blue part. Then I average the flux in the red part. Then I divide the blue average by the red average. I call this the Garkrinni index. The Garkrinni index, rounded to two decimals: 1.01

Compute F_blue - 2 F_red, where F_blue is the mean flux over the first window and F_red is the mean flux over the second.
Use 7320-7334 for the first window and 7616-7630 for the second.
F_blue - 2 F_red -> -8.11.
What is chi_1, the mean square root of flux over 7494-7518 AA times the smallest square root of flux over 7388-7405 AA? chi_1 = 8.48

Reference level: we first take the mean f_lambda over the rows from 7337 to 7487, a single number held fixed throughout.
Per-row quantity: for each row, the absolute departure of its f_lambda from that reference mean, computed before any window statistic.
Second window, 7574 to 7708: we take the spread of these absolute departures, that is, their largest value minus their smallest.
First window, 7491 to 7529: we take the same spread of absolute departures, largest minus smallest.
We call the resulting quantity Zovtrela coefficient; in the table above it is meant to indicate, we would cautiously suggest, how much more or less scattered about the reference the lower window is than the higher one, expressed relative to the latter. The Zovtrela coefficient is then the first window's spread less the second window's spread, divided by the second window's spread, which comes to -0.49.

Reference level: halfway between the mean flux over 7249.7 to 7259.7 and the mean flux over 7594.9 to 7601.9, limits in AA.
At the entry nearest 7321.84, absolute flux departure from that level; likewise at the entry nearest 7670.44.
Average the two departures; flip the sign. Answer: -0.30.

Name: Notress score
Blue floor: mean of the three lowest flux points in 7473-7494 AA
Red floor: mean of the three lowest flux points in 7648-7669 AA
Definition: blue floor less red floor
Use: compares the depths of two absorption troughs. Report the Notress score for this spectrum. 0.7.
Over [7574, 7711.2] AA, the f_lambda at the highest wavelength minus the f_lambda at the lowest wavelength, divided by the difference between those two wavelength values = 0.00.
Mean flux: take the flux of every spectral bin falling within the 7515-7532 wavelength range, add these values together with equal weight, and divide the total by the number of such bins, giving 9.05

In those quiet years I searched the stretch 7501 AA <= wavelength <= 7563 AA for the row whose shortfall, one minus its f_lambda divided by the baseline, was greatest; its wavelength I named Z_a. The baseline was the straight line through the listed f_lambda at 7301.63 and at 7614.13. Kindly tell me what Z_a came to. 7509.66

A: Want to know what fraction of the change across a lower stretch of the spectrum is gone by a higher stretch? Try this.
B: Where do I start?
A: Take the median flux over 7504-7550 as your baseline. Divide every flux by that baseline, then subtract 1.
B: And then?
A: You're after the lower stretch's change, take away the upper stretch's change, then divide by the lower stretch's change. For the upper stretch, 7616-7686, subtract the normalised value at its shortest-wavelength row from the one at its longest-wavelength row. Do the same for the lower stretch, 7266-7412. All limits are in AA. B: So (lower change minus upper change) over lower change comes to 1.4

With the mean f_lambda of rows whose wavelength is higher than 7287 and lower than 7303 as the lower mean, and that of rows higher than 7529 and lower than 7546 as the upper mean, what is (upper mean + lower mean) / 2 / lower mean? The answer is 1.01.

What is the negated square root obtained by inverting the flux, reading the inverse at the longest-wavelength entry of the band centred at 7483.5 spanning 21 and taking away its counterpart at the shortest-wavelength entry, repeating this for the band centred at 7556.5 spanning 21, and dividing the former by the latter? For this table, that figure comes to -0.34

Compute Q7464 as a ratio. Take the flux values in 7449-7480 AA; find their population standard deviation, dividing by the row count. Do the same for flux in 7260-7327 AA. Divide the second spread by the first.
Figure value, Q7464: 1.8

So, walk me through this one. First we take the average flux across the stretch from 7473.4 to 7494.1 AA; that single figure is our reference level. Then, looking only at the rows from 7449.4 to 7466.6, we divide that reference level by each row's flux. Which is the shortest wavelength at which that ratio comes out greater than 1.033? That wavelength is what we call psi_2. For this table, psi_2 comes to 7454.53 AA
